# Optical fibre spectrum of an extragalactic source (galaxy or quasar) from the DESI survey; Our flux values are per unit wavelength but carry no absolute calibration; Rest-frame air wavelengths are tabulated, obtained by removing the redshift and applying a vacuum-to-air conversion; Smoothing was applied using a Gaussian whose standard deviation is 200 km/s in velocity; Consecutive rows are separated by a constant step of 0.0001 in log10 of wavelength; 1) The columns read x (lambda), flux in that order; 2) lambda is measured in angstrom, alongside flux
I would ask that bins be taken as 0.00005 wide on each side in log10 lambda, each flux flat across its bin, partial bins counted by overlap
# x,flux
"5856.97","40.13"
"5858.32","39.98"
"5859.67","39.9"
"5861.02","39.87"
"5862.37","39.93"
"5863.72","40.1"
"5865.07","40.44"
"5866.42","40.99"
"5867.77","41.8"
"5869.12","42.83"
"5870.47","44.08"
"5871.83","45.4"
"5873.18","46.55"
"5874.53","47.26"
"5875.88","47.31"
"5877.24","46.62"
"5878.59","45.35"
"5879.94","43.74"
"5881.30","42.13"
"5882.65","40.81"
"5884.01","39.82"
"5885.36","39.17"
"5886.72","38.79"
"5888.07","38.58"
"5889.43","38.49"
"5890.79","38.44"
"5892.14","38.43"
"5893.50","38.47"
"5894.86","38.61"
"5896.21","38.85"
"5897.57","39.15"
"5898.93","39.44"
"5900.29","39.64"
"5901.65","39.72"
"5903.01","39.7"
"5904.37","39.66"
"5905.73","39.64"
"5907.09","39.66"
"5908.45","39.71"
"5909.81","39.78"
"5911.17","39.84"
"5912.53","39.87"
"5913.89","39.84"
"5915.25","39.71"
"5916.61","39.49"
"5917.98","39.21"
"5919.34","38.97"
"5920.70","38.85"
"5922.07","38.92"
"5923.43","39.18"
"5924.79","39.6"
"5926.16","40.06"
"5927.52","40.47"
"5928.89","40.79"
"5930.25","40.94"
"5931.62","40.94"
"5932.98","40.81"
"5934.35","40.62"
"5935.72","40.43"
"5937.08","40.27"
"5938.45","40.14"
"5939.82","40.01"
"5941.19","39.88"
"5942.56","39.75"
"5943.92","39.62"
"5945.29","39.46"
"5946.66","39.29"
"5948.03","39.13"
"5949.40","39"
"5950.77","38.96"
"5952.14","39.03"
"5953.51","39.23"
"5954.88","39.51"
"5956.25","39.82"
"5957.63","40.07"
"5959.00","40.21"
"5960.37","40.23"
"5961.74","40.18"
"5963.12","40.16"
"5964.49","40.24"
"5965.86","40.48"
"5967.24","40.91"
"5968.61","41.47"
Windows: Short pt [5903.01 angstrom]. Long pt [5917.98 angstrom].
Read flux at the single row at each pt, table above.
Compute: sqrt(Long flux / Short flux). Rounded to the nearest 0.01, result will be 0.99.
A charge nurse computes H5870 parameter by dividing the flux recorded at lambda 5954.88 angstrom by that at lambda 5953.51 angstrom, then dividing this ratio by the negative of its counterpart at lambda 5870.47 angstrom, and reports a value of -0.023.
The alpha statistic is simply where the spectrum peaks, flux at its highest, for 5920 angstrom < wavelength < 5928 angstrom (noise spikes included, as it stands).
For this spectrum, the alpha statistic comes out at 5927.52 angstrom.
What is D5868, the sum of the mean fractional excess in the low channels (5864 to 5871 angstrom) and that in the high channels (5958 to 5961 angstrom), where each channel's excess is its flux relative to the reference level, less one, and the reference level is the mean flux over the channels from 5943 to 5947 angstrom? 0.08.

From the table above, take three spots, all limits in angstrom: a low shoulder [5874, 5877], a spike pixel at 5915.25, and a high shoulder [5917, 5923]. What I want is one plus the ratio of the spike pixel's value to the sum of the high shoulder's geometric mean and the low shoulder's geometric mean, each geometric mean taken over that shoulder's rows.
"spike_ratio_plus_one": 1.46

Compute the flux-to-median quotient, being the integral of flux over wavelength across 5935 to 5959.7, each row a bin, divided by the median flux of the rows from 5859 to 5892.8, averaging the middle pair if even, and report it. 24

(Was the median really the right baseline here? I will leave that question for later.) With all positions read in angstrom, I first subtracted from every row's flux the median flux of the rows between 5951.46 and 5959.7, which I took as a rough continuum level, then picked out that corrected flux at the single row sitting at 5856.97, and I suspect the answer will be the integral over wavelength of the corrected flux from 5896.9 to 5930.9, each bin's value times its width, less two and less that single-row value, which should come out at -2.2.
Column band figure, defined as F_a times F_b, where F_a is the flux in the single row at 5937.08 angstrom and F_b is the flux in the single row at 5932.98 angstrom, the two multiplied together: 1643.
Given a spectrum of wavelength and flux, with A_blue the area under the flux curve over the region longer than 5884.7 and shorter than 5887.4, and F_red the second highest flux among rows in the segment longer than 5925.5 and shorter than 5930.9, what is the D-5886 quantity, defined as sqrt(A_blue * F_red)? 66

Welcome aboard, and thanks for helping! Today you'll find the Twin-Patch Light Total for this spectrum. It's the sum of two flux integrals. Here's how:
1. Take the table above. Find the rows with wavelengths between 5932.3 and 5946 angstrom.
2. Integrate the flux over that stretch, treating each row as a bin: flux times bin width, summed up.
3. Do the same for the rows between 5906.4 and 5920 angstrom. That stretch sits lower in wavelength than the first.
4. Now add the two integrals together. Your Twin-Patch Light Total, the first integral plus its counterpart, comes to 1088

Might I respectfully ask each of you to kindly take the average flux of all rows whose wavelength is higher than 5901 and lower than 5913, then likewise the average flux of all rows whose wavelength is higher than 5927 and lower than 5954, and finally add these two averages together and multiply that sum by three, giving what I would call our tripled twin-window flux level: 239.0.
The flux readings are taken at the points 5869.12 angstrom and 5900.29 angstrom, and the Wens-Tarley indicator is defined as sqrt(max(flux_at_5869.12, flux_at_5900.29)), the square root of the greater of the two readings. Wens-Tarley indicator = 6.54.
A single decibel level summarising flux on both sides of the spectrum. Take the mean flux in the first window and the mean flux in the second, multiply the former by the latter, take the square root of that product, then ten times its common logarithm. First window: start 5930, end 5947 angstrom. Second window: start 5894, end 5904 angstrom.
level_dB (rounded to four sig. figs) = 15.99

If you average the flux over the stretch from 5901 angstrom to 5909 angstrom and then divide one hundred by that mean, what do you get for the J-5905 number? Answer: 2.52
